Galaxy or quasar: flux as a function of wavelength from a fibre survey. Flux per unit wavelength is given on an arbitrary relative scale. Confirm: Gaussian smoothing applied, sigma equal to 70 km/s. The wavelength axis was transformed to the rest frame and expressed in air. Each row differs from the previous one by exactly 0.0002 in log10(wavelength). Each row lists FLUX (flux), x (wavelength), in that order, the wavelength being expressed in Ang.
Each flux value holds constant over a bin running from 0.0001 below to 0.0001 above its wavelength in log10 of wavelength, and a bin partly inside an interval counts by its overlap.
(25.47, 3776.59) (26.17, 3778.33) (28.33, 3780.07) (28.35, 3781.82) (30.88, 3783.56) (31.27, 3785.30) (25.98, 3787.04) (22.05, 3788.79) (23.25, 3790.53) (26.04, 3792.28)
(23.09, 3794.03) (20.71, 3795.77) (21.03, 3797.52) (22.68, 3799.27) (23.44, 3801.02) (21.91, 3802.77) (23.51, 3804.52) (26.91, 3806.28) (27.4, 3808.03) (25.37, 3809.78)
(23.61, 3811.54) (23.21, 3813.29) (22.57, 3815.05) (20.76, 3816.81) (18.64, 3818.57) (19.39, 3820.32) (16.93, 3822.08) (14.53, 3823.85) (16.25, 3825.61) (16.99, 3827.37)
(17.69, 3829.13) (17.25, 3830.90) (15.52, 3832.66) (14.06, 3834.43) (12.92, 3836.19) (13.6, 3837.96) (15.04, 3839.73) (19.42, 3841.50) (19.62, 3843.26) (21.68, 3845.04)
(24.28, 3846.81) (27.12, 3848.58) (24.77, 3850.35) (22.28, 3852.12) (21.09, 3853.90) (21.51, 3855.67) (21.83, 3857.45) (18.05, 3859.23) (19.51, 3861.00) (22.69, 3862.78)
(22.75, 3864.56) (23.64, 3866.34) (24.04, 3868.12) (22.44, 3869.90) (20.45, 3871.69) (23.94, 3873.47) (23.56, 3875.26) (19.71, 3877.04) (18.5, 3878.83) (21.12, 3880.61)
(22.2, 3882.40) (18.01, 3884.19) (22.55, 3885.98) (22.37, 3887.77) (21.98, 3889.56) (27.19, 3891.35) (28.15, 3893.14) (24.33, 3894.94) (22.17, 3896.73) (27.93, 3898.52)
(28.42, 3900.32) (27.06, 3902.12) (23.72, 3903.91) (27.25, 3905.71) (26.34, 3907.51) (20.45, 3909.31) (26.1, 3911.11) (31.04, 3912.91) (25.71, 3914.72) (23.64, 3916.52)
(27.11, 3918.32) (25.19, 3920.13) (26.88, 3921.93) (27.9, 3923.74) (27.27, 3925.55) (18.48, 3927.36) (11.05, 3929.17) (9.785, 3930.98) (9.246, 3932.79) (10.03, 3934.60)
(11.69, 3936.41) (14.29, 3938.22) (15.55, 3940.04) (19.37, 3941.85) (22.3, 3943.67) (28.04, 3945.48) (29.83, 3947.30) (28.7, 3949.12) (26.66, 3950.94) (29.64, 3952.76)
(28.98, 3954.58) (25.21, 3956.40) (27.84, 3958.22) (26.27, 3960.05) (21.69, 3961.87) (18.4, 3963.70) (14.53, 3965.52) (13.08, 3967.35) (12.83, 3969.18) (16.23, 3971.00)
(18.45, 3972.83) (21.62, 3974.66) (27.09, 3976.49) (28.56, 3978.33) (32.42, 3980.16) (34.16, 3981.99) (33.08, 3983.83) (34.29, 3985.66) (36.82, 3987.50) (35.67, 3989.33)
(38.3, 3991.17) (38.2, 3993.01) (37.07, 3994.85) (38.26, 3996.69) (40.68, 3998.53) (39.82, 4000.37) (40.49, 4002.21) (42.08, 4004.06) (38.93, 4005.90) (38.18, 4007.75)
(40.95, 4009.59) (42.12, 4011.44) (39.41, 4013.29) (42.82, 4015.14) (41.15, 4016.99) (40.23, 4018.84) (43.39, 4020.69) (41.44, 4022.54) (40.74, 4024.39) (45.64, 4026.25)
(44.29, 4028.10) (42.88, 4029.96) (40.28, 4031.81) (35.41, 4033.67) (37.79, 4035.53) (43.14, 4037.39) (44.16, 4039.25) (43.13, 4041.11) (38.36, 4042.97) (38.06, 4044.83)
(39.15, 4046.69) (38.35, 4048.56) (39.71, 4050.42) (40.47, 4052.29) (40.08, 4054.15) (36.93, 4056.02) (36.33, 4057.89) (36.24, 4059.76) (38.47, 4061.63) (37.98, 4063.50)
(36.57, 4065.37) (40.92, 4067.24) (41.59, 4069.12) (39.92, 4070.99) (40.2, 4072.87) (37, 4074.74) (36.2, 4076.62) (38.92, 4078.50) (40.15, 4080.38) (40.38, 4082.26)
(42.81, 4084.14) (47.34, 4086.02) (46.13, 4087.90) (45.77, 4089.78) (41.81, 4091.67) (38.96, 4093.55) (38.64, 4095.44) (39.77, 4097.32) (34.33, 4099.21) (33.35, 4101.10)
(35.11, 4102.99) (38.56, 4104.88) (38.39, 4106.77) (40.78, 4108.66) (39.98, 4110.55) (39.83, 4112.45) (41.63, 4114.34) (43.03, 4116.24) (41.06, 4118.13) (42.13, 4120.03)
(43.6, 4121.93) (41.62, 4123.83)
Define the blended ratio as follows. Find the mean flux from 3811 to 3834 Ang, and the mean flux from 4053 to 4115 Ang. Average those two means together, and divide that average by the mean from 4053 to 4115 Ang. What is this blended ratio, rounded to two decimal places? 0.74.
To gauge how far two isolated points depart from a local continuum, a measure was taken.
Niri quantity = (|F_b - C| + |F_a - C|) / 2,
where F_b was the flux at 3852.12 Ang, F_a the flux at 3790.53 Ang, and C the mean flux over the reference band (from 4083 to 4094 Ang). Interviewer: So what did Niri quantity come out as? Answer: 21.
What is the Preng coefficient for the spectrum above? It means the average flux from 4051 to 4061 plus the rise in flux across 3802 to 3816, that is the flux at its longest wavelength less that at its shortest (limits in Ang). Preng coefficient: 39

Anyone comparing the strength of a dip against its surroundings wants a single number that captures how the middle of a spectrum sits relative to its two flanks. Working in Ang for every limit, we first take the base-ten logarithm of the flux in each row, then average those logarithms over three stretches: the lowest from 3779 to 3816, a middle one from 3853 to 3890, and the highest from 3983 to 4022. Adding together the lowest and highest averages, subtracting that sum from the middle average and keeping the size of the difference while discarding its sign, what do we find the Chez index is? 1.65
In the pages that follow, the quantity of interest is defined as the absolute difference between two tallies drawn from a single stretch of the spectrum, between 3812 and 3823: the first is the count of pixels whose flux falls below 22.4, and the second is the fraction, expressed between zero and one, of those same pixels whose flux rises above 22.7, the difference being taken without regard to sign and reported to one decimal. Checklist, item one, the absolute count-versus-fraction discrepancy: 3.8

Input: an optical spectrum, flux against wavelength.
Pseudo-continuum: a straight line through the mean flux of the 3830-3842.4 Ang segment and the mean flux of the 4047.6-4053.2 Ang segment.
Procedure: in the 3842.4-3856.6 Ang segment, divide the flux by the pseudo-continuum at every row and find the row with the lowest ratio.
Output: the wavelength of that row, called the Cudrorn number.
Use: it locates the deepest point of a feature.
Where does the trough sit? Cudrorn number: 3843.26 Ang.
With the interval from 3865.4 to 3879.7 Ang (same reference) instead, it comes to 3878.83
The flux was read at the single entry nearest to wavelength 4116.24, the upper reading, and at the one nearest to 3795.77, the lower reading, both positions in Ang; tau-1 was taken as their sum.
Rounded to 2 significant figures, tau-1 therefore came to 64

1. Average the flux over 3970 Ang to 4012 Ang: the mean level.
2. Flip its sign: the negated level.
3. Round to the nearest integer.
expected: -34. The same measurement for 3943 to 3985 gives -25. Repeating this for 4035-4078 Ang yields -39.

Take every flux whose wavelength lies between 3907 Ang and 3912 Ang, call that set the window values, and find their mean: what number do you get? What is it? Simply 24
